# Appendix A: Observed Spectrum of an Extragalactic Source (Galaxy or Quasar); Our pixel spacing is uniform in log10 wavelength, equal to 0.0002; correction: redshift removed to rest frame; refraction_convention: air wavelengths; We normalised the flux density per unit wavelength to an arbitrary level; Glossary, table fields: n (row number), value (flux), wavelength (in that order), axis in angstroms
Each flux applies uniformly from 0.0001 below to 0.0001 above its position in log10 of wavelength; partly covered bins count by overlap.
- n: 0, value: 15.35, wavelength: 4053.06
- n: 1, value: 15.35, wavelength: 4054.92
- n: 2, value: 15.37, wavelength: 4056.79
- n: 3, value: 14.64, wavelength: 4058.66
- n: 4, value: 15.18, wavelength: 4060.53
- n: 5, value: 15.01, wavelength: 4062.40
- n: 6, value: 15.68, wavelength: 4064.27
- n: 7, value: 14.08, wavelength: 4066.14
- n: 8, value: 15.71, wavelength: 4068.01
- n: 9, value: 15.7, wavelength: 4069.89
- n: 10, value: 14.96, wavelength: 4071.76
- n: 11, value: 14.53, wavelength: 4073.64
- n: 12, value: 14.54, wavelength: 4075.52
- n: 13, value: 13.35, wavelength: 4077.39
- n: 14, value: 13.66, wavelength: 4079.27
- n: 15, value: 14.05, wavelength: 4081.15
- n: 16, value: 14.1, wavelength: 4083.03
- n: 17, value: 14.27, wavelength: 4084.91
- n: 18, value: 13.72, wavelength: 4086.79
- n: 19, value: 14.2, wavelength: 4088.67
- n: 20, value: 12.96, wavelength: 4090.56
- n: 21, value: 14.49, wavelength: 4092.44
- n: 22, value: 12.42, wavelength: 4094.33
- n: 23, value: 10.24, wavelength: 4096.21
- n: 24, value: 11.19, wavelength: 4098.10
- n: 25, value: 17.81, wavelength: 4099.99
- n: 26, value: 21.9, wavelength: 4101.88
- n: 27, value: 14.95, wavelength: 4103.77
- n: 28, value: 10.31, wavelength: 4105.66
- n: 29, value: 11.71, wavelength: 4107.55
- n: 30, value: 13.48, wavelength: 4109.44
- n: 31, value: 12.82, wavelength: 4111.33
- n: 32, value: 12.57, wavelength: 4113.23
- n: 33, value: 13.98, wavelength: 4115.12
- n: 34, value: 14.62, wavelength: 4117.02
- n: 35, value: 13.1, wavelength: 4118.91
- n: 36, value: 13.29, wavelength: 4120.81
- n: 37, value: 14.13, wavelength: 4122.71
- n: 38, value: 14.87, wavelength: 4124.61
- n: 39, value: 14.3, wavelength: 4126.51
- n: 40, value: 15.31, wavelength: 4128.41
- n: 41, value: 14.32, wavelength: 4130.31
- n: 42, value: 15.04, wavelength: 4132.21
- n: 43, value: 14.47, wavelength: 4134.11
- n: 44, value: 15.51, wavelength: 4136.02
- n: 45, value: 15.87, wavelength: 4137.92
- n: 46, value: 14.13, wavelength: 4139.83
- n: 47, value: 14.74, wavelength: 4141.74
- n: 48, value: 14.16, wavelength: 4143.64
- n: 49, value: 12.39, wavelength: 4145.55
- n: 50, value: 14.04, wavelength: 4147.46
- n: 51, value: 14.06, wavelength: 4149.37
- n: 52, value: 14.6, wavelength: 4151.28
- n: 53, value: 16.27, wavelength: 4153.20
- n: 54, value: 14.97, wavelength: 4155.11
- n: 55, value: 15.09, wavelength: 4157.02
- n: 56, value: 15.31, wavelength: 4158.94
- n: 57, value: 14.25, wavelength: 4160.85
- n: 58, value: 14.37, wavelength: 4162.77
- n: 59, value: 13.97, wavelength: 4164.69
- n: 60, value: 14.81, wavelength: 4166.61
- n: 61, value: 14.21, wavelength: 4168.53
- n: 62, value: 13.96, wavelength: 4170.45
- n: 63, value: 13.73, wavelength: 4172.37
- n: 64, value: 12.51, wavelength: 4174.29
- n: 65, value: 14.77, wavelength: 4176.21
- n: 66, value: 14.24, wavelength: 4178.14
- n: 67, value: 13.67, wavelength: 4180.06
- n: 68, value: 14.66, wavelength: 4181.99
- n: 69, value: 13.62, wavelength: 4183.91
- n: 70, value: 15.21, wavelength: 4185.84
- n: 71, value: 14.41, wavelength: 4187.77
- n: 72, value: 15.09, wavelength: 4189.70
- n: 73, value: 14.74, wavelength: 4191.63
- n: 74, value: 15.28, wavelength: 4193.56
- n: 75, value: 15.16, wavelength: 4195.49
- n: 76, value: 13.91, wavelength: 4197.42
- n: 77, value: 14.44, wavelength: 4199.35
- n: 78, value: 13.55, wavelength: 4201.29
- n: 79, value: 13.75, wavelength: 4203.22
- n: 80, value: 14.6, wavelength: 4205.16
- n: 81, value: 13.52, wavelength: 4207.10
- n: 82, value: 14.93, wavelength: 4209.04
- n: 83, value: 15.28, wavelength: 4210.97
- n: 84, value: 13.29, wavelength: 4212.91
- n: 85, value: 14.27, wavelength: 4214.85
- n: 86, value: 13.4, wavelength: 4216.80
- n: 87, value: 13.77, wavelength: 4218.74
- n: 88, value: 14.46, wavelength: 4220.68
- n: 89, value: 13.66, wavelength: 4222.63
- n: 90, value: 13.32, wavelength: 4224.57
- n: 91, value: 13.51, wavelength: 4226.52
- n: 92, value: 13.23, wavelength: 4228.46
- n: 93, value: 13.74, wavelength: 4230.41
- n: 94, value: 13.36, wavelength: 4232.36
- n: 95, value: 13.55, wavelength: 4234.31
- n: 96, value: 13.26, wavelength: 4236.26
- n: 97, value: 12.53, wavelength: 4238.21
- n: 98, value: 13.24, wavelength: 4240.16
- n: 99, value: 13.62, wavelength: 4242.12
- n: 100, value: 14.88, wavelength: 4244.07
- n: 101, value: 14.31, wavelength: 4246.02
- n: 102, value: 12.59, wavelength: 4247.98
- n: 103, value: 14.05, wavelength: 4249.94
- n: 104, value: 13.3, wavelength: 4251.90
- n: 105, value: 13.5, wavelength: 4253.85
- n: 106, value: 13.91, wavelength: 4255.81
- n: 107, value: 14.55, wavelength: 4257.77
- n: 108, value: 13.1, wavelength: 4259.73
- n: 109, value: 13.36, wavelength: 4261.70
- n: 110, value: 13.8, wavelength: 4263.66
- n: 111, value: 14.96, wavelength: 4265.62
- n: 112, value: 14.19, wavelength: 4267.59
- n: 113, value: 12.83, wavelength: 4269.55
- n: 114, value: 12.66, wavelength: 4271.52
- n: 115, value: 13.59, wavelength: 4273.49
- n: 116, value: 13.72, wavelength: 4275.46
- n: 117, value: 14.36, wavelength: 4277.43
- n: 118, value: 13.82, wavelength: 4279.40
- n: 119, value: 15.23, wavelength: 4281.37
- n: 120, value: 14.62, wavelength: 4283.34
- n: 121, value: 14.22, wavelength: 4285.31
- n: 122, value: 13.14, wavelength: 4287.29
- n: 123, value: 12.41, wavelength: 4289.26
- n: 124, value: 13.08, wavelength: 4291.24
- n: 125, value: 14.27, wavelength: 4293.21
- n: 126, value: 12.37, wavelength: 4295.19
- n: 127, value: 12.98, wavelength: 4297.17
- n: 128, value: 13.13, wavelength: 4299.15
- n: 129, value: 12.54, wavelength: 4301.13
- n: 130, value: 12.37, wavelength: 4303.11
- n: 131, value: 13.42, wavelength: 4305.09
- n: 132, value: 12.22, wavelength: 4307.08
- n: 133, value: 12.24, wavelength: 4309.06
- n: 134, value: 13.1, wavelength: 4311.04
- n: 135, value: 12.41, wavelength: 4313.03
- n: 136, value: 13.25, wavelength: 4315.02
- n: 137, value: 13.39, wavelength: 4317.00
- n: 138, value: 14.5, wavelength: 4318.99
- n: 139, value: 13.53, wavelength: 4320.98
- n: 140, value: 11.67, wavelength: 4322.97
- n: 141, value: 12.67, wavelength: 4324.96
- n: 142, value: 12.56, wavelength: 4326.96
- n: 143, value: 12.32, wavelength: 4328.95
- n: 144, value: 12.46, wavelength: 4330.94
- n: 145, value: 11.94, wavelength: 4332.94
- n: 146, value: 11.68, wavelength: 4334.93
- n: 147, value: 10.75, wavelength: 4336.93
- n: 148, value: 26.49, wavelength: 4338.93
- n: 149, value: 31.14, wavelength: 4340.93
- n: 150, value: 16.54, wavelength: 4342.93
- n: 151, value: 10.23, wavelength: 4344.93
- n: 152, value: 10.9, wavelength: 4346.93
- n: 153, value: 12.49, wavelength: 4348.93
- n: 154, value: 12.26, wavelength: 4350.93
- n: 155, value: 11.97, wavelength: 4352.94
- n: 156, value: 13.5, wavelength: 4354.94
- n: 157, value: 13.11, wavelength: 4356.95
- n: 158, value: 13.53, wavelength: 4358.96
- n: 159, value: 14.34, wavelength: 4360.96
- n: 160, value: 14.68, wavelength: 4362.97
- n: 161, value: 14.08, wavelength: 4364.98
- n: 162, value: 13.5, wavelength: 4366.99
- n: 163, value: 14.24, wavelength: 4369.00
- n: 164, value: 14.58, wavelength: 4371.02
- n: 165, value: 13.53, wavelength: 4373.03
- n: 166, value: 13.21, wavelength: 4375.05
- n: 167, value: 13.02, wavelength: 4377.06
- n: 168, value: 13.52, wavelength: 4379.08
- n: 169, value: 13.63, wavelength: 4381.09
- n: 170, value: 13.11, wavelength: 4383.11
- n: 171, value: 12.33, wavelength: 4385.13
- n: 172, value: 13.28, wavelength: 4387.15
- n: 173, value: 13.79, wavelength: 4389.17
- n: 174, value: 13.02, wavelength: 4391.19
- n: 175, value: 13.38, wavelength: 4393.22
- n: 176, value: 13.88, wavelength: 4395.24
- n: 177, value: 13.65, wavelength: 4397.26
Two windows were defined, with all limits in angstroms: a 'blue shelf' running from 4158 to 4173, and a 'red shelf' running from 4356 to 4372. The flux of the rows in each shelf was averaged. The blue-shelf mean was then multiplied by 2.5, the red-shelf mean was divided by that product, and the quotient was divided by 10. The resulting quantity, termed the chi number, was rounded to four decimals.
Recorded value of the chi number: 0.0391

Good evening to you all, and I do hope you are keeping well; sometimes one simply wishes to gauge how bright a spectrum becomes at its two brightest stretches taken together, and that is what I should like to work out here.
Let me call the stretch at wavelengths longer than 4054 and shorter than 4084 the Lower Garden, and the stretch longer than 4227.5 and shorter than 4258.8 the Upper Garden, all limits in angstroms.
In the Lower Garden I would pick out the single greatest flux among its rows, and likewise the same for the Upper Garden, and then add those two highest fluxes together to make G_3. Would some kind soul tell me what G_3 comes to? 31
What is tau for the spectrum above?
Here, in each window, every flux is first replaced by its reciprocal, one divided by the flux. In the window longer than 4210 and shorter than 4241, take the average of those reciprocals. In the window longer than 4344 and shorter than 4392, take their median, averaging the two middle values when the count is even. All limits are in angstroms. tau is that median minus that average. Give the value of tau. 0.0011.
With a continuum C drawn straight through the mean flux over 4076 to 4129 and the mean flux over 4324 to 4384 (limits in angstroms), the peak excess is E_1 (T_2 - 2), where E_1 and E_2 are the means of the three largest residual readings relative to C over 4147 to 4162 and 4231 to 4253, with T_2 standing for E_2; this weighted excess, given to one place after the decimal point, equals -2.6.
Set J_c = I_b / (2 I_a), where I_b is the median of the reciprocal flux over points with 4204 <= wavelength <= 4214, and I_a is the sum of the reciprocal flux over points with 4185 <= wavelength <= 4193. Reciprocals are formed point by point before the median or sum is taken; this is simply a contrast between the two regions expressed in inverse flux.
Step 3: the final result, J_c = 0.127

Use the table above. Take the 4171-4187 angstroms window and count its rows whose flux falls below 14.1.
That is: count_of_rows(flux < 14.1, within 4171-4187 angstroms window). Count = 4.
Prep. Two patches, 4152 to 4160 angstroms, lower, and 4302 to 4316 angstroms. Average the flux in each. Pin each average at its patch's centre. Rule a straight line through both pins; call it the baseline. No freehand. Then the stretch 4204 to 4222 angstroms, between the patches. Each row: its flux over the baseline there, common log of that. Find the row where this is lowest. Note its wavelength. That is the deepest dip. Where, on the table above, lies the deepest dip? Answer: 4212.91 angstroms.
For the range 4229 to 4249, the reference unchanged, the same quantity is 4238.21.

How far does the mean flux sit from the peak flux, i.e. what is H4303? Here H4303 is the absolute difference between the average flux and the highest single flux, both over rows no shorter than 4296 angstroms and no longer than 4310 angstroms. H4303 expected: 0.72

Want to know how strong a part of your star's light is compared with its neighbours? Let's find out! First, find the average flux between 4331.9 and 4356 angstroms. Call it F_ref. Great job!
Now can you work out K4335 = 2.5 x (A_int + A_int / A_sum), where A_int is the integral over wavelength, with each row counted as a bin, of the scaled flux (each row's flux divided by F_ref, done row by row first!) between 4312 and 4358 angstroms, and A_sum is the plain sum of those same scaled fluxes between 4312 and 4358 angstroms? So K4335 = 112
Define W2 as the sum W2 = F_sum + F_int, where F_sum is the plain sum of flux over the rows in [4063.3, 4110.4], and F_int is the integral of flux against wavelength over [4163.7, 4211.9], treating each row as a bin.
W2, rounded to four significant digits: 1044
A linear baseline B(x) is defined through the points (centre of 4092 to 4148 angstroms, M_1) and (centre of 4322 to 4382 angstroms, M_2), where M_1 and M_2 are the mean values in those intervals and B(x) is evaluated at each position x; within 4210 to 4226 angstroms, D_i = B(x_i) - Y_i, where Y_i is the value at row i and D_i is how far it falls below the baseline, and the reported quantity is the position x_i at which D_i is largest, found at 4212.91 angstroms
